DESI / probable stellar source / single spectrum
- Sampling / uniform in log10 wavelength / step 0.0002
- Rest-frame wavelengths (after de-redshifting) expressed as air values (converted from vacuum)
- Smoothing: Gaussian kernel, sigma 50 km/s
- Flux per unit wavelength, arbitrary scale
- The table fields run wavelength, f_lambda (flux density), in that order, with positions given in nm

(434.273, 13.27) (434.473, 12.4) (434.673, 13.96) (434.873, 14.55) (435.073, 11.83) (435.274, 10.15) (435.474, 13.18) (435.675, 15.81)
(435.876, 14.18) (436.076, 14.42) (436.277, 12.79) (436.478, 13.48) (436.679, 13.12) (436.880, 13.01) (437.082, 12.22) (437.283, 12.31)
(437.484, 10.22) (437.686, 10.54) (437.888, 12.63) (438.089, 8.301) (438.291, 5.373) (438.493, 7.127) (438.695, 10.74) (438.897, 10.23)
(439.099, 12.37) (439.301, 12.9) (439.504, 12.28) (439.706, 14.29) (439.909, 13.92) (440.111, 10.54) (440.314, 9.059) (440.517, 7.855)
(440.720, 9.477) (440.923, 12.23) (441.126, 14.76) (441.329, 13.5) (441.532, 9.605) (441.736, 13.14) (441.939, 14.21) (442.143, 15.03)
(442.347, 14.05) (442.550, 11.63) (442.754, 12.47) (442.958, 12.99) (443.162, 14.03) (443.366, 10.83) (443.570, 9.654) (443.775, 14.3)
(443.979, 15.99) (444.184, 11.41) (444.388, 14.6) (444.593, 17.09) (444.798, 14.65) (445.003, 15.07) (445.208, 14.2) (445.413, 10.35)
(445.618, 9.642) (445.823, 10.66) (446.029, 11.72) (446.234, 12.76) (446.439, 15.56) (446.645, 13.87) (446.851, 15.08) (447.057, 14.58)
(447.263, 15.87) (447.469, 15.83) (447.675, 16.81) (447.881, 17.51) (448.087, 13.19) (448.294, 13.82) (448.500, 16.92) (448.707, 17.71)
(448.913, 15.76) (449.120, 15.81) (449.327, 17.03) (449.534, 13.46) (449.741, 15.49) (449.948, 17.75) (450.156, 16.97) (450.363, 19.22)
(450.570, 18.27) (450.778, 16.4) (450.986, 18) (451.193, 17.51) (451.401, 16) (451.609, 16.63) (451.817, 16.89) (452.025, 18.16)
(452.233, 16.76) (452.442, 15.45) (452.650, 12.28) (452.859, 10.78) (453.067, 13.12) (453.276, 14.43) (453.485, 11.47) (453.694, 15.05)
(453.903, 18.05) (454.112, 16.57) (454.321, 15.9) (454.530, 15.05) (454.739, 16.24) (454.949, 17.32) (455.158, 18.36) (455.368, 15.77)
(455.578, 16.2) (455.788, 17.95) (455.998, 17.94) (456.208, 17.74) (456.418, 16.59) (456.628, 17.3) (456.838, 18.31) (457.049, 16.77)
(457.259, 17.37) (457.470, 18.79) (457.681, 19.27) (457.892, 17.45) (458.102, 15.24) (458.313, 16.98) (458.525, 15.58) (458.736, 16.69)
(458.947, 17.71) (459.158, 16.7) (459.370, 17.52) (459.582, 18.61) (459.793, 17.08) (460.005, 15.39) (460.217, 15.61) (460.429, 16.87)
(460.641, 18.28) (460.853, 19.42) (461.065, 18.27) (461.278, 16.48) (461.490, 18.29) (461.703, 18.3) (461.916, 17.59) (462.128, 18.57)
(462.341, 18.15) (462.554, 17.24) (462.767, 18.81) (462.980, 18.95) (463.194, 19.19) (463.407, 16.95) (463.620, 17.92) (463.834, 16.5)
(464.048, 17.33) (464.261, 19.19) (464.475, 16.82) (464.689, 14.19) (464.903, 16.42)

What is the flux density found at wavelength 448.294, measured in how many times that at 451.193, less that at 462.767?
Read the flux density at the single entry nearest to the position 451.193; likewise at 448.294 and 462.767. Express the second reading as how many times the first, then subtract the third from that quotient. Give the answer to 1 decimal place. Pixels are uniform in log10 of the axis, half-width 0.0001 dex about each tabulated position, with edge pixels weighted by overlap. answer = -18.0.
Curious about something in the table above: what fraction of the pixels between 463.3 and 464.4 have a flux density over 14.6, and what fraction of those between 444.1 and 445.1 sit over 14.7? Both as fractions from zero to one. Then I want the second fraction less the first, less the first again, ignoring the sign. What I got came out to 1.6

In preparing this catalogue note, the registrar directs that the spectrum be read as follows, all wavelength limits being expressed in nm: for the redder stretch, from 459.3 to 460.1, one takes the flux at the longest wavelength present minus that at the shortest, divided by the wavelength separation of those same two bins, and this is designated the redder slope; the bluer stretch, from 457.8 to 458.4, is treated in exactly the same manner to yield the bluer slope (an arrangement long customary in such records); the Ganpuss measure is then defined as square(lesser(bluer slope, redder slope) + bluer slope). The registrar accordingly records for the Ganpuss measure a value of 20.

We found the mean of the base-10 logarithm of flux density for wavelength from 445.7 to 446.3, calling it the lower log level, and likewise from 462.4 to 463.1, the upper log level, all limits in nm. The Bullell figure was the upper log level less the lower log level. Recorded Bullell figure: 0.20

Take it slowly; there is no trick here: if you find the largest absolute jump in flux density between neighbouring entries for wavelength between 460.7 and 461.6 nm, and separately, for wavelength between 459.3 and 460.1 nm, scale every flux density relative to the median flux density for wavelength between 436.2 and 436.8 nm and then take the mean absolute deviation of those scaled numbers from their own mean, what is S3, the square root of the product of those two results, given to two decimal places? 0.36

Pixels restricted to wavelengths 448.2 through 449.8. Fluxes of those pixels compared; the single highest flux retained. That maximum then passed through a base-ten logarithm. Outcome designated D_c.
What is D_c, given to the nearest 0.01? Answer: 1.25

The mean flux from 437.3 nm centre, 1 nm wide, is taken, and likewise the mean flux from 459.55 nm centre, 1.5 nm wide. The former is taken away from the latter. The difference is 5.3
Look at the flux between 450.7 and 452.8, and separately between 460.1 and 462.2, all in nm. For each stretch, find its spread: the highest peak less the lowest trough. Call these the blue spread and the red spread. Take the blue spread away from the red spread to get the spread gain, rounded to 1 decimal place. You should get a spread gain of -2.1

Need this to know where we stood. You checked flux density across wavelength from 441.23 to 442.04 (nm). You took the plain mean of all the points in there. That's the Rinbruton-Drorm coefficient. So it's 12.6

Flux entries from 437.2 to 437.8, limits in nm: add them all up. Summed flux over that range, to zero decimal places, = 33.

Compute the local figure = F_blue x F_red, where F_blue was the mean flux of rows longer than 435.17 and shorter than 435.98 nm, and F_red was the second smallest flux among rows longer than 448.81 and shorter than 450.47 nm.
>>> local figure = 206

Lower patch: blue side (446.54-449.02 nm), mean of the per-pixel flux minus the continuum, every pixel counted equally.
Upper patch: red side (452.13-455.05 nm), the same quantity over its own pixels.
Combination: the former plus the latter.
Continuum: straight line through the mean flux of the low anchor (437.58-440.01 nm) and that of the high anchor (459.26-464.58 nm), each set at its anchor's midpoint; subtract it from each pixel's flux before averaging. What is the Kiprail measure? 1.65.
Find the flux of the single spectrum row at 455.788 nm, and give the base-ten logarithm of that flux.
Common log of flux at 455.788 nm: 1.25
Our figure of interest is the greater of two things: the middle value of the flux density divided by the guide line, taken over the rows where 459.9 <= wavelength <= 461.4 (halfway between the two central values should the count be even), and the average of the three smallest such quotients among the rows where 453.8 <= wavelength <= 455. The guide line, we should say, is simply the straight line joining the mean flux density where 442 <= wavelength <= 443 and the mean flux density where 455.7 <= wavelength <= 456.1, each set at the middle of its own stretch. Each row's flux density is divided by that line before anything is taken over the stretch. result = 0.90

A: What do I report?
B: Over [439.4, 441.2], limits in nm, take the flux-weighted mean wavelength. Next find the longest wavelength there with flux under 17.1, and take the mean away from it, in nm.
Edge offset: 0.83 nm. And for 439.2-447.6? 3.95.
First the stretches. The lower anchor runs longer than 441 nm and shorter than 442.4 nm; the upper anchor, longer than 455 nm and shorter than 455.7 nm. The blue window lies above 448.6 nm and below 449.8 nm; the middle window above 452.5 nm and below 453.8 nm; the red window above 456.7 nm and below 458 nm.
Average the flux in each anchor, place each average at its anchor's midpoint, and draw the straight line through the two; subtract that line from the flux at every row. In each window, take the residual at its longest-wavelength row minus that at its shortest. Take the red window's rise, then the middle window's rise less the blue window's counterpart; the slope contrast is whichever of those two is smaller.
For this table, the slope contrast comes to -1.1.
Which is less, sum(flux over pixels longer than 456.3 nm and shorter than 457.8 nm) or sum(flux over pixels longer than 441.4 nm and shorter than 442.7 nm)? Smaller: 78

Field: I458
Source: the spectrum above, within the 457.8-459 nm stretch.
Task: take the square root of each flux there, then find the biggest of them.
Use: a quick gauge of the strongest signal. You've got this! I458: 4.21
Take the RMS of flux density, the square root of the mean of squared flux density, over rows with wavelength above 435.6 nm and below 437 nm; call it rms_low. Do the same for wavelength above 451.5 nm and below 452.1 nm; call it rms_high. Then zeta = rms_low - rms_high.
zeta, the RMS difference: -3.4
